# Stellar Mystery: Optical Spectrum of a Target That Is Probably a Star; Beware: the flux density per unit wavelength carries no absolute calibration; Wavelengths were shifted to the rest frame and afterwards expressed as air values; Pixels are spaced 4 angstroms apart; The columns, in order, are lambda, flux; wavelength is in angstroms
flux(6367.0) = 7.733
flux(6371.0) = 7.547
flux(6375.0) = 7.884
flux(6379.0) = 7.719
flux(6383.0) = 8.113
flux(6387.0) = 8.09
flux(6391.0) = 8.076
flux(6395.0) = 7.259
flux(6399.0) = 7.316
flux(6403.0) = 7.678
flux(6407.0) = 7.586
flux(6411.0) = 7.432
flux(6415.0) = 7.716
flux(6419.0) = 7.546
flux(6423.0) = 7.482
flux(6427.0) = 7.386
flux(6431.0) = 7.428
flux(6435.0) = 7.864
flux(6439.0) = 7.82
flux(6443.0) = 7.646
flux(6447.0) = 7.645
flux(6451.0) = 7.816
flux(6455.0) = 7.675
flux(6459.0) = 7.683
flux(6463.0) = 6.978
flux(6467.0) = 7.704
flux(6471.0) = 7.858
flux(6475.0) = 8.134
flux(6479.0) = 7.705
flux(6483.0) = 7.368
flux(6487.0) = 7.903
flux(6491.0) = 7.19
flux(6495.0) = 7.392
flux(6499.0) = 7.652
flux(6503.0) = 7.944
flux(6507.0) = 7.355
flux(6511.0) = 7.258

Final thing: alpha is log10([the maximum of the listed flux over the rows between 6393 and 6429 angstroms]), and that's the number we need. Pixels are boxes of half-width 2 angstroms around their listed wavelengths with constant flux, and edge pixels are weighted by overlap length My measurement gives 0.8874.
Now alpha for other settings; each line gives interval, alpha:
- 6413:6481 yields 0.9103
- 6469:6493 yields 0.9103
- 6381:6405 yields 0.9092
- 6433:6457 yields 0.8956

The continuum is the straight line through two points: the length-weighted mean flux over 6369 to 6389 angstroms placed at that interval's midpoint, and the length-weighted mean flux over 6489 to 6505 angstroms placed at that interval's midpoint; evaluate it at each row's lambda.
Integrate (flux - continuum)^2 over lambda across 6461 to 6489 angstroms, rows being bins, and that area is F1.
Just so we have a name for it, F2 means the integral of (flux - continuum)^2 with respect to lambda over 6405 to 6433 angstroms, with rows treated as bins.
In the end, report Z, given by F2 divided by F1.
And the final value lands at 0.5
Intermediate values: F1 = 3.8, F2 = 2.0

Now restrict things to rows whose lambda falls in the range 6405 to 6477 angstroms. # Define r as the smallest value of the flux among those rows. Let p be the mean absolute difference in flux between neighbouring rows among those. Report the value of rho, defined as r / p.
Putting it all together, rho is 33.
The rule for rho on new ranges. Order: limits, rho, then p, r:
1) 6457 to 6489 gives 15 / 0.45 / 6.978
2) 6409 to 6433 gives 56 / 0.13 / 7.386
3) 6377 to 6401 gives 28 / 0.26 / 7.259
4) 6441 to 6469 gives 24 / 0.29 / 6.978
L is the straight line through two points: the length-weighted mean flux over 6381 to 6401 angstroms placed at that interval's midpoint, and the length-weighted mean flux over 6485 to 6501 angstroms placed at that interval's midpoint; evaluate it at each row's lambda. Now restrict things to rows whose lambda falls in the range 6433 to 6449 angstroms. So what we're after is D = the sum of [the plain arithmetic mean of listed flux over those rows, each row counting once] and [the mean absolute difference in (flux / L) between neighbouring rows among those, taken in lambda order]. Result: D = 7.75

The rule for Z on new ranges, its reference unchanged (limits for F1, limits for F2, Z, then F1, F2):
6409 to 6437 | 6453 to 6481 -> 1.7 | 1.9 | 3.2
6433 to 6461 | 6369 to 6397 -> 10.5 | 0.2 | 2.6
